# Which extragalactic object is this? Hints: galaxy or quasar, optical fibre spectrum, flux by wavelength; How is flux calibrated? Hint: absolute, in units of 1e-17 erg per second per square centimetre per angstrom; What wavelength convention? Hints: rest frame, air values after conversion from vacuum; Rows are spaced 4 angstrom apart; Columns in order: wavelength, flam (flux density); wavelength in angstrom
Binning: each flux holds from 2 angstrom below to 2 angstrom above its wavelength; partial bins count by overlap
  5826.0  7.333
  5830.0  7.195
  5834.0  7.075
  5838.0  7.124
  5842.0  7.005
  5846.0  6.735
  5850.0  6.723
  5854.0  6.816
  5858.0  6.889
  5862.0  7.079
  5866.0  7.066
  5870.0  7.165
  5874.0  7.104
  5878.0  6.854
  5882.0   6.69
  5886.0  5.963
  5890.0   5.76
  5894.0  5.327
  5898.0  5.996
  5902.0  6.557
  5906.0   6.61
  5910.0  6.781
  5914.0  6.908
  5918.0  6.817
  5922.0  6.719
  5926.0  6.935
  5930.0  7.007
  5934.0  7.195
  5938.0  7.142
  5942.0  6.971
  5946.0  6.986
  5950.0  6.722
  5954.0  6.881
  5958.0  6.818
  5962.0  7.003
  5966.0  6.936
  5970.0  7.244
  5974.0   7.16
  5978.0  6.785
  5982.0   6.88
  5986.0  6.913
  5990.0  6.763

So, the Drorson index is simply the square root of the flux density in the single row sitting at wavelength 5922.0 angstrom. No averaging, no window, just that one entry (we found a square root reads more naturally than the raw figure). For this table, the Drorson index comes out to 2.59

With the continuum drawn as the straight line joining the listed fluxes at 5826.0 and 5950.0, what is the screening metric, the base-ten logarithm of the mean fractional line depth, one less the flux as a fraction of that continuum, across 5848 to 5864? -1.4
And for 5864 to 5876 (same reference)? -3.2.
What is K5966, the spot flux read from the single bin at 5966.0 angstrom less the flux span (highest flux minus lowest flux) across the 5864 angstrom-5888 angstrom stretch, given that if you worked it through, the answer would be 5.7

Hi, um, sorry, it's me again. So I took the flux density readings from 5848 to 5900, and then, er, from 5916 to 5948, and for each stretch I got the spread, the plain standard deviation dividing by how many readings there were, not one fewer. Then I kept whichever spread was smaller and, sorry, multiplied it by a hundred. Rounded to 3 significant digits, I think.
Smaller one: 14.6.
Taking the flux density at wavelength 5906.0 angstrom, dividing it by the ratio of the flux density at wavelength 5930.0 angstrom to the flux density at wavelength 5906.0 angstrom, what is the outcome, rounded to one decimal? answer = 6.2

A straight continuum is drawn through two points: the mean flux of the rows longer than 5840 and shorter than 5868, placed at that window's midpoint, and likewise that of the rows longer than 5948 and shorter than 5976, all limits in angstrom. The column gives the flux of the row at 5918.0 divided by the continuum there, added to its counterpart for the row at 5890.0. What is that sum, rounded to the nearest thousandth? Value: 1.814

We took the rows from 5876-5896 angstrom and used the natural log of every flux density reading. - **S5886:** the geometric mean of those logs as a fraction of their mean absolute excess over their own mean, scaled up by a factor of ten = 213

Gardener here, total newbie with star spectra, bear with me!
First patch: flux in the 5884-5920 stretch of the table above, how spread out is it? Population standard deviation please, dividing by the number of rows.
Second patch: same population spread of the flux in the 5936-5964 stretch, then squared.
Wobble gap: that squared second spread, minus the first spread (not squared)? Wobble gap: -0.51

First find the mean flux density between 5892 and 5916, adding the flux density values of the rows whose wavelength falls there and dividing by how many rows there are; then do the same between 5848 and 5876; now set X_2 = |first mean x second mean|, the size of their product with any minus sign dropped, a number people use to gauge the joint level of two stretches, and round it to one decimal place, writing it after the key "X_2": 44.4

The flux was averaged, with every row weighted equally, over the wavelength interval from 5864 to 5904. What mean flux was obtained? 6.45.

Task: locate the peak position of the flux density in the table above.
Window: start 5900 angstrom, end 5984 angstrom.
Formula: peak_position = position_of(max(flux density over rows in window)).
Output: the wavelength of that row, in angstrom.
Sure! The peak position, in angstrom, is 5970.0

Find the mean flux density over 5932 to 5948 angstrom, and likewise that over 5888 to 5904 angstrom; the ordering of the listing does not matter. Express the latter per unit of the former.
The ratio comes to 0.84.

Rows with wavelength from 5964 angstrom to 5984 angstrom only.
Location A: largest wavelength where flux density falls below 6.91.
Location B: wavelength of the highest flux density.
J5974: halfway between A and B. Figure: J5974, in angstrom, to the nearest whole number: 5976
